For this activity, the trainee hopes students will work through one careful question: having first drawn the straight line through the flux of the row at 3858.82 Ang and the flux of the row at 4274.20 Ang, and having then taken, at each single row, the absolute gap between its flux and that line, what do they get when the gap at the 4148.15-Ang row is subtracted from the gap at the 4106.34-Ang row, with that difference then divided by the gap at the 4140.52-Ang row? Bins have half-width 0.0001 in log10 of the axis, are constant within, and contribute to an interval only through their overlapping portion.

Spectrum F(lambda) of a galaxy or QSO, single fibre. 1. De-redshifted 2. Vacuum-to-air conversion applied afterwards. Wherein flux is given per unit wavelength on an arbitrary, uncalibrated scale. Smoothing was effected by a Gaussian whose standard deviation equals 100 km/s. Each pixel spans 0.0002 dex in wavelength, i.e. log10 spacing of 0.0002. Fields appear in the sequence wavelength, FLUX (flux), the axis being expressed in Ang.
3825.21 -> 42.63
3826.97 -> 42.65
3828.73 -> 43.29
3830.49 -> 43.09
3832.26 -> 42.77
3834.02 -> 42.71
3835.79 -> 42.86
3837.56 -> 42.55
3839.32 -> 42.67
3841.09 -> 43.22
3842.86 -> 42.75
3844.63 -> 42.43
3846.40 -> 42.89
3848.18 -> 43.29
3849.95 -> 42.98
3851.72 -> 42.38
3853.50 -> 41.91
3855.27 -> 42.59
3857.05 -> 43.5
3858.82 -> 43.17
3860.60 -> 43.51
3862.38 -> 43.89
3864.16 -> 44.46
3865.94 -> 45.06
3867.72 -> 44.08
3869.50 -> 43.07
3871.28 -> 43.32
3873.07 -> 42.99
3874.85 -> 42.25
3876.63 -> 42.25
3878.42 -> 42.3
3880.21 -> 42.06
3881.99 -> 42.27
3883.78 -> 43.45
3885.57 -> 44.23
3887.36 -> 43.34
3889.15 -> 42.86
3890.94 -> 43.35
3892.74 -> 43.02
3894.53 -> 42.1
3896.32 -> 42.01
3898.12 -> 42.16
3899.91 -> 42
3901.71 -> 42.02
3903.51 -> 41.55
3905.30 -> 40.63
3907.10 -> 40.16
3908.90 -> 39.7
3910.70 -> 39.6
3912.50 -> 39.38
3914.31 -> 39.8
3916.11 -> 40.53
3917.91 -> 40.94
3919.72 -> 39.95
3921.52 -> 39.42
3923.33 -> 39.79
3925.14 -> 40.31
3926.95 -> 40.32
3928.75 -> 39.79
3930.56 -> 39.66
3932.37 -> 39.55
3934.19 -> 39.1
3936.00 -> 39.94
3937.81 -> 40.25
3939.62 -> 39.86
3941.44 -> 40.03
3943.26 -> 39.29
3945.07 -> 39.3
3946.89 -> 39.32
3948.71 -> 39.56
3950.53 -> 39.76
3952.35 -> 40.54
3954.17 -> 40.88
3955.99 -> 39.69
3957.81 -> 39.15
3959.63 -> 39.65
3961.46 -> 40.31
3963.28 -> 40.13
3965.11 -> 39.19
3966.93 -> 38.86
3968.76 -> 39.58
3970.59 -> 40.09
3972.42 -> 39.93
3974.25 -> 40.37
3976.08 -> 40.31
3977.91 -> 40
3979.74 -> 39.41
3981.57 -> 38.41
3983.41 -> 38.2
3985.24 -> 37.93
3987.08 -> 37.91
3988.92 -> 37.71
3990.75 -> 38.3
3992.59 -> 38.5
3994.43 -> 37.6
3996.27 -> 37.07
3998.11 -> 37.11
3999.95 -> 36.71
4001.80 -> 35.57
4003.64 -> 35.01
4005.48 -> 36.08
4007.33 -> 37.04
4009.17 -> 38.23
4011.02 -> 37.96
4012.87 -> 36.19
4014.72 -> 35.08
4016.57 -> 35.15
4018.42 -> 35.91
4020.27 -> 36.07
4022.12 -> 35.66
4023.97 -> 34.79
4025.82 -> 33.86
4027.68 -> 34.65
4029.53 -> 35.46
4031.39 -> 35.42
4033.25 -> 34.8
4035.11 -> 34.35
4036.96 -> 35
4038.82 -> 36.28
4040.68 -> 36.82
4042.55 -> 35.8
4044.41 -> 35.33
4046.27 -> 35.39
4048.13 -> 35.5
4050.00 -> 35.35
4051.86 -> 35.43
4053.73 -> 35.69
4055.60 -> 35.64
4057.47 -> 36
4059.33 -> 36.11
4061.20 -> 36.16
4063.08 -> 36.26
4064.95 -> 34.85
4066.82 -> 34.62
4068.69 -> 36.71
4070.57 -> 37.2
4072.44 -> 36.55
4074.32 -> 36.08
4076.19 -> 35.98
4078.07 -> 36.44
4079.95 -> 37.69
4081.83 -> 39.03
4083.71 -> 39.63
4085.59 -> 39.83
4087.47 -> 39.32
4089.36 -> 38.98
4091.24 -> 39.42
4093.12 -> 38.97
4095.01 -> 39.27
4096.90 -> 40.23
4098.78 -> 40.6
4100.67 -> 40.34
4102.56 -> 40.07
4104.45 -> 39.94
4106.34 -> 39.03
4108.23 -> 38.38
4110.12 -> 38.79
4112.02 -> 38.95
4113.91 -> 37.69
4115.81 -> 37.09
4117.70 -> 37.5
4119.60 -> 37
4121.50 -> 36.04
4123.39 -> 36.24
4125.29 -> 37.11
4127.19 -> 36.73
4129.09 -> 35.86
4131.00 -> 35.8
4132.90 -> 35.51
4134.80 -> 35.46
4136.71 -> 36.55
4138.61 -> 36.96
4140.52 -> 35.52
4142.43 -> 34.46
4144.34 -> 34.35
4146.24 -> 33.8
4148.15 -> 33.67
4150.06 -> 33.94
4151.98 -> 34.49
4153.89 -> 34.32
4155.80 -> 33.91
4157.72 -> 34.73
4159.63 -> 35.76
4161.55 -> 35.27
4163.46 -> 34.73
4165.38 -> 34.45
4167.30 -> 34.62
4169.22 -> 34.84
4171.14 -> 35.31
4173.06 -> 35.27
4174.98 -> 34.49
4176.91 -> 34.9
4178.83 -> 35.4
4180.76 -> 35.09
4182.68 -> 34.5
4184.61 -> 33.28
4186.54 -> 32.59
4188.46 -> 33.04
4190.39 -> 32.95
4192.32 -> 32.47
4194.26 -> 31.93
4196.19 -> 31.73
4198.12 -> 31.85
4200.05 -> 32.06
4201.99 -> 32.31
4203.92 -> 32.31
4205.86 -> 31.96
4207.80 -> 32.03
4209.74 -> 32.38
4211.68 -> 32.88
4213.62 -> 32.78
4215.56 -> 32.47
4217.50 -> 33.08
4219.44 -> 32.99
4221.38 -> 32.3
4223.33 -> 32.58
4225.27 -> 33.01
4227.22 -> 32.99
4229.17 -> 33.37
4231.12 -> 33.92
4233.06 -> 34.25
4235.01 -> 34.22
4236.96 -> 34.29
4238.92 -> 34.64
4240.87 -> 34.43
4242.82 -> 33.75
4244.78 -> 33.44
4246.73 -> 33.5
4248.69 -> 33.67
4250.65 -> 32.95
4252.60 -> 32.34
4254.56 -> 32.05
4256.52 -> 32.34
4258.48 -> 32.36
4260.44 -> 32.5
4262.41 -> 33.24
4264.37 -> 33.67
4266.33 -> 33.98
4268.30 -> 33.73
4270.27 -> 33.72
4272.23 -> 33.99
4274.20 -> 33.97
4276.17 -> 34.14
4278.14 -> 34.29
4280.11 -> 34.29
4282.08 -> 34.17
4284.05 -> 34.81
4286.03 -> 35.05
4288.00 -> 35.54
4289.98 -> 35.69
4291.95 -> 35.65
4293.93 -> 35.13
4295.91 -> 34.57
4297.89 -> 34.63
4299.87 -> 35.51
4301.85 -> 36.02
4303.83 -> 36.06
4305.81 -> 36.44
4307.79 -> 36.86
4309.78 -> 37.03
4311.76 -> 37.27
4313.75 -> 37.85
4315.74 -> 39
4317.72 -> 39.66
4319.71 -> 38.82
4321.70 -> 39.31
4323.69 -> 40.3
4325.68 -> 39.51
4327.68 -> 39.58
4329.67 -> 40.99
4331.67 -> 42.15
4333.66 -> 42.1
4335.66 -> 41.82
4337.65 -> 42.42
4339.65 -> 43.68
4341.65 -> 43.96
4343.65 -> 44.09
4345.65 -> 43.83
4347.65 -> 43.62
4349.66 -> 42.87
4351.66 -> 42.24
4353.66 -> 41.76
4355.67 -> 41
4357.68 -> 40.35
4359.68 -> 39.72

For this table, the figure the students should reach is -1.2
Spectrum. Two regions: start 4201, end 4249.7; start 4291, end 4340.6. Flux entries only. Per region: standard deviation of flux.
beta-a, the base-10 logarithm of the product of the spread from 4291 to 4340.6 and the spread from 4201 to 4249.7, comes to 0.3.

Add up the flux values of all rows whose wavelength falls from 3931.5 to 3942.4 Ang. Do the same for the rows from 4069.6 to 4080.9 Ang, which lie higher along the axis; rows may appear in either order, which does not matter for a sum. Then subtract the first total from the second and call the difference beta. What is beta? -19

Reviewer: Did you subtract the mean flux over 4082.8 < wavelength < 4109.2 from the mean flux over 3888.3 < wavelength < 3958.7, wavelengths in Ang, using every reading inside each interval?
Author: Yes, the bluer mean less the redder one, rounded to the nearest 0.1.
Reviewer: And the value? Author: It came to 0.9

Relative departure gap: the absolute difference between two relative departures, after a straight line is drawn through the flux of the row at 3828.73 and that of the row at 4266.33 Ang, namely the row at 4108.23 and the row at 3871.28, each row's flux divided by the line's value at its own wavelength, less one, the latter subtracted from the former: 0.006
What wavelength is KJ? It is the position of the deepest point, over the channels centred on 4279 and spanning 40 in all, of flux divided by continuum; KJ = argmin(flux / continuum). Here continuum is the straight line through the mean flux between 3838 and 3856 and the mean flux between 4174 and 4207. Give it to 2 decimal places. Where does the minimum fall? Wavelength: 4260.44 Ang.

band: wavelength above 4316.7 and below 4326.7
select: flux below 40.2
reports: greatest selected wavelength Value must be 4325.68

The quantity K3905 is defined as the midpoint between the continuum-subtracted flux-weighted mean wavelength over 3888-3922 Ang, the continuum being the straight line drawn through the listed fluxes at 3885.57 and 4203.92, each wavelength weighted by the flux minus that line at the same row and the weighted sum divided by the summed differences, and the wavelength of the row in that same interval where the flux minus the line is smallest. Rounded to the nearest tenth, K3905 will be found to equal 3910.5 Ang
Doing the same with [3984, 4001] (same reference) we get 3996.5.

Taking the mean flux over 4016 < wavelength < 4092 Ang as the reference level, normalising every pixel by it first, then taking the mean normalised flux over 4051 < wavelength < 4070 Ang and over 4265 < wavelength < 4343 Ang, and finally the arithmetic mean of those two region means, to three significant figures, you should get 1.01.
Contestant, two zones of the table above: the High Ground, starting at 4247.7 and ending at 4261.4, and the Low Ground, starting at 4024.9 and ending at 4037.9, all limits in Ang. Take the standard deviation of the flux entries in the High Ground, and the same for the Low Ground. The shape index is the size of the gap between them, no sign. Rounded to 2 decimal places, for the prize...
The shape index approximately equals 0.03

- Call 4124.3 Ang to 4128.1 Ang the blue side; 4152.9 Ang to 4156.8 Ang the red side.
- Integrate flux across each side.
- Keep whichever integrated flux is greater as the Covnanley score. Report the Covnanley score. 140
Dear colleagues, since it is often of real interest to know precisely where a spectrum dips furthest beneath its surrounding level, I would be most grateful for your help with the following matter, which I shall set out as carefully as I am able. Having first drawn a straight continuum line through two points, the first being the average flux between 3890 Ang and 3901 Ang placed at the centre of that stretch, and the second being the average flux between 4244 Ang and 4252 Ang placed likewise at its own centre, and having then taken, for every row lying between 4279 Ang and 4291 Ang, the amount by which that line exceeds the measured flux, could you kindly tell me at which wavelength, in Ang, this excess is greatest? 4282.08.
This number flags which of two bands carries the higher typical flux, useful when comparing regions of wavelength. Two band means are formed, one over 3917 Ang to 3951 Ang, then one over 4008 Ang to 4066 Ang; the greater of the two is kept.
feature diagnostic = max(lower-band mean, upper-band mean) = 40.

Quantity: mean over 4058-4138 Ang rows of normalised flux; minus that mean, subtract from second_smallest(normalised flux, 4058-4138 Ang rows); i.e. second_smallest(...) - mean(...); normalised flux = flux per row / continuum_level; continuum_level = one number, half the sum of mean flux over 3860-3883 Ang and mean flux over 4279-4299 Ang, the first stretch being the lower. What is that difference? -0.071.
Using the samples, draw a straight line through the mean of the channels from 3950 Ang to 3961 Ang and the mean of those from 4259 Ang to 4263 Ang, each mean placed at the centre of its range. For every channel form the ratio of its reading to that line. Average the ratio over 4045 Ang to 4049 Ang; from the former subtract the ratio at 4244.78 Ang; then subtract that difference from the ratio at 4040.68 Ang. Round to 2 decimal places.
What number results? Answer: 1.04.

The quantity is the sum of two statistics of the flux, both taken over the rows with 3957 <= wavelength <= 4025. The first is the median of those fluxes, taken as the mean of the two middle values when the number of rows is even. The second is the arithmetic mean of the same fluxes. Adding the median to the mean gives 76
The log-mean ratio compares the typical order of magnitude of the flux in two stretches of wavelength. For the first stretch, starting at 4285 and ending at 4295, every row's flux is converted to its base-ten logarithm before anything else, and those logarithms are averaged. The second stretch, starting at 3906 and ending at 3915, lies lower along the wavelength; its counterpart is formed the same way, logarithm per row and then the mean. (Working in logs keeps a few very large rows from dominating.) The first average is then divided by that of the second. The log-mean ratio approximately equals 0.969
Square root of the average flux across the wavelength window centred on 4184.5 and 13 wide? 5.82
